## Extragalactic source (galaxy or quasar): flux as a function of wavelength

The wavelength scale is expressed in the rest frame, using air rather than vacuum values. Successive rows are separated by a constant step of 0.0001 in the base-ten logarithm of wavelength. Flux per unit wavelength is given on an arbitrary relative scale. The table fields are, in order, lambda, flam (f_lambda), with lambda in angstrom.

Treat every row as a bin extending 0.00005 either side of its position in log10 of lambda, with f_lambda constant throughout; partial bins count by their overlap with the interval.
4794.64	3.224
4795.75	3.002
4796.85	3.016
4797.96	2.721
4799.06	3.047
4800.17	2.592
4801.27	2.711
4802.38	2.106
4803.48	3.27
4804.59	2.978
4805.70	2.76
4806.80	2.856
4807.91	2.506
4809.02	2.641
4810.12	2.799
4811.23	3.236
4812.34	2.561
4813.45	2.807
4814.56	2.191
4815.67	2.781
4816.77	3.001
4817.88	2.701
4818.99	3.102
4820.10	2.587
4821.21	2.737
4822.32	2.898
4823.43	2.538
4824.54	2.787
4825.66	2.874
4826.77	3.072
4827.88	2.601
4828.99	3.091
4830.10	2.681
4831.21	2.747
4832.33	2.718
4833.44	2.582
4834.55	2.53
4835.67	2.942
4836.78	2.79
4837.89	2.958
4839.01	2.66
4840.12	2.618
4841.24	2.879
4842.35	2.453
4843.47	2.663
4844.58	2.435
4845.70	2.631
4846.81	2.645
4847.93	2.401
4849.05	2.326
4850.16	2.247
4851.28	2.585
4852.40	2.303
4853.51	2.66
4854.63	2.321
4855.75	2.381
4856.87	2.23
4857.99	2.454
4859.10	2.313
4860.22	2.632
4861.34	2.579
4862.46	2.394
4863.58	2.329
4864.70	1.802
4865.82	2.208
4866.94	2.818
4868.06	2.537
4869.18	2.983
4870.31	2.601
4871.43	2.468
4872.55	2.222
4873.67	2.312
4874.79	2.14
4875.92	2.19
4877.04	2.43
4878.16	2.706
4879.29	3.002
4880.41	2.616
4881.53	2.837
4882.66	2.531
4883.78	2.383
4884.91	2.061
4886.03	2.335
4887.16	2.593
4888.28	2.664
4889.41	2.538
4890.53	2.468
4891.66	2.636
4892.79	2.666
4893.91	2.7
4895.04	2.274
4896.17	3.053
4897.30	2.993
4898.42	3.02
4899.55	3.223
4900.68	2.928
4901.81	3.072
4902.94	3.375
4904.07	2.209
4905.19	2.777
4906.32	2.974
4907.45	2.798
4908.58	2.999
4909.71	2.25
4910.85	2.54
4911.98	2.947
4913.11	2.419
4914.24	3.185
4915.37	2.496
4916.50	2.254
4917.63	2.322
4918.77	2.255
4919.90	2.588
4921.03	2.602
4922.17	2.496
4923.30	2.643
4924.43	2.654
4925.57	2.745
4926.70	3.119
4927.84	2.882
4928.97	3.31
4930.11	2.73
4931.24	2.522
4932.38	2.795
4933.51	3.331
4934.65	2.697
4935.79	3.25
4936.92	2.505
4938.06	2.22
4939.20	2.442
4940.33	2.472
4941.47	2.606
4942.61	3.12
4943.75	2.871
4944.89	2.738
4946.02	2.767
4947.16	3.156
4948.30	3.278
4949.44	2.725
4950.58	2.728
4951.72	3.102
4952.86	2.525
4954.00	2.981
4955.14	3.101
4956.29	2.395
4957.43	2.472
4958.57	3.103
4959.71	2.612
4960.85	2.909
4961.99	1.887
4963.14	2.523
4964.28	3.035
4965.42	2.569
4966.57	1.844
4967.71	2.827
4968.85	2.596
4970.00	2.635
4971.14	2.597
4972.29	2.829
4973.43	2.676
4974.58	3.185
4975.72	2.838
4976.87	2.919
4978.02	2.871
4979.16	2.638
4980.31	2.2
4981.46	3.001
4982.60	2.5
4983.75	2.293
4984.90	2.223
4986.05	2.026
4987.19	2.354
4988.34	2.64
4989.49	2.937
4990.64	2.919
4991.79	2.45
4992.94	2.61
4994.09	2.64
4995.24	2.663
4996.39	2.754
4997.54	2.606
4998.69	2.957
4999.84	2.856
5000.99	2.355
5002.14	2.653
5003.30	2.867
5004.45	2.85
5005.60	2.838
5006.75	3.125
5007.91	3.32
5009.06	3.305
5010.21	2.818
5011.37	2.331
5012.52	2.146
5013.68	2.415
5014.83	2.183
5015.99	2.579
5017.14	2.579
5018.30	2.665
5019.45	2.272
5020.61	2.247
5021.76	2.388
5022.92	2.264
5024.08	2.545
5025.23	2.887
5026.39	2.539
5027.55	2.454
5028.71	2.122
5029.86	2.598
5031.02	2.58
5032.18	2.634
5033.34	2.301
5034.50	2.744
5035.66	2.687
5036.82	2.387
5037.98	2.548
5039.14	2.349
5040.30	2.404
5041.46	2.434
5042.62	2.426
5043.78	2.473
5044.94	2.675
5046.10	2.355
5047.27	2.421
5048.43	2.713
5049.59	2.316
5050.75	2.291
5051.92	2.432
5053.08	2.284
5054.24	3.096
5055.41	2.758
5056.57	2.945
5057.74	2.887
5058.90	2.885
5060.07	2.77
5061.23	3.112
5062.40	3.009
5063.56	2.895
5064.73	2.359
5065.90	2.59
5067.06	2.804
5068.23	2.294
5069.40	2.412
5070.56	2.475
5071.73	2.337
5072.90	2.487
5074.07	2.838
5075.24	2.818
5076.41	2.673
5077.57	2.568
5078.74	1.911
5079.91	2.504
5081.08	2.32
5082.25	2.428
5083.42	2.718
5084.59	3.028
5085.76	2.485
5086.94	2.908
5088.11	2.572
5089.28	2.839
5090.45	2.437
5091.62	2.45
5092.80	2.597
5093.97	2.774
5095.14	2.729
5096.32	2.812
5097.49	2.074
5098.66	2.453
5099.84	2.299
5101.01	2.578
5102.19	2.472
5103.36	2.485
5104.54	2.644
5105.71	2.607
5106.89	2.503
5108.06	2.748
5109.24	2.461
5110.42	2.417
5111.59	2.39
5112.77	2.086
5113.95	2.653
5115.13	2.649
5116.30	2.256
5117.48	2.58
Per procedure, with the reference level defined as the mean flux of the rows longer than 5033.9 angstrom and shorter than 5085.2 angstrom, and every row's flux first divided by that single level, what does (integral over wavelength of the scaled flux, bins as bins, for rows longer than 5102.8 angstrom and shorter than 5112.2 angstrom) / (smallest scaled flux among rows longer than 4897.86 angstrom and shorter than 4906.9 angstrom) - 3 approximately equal 7.8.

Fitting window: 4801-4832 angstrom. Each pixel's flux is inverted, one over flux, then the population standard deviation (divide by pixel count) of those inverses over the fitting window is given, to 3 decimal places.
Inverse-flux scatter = 0.037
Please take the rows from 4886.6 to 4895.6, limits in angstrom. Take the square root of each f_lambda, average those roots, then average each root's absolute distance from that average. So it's 0.033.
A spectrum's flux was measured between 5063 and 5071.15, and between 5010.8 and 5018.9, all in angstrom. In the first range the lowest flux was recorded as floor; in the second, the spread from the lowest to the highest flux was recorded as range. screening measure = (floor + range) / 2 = 1.4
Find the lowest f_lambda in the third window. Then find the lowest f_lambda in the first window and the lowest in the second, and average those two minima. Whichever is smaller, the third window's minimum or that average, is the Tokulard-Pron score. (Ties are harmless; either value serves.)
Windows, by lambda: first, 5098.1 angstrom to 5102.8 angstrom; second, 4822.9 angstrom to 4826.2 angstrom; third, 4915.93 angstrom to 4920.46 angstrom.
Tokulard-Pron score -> 2.25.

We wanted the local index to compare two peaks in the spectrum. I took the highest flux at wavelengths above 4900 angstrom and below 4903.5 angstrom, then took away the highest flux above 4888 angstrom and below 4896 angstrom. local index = 0.7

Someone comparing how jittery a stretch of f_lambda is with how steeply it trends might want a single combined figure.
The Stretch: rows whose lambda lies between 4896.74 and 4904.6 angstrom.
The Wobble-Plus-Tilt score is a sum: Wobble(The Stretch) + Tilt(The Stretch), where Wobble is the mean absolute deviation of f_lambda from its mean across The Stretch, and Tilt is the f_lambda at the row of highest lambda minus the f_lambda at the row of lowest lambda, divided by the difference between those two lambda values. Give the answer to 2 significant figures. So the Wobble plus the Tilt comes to 0.12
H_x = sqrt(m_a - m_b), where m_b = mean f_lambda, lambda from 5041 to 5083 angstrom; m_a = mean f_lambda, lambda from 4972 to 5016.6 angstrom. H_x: 0.30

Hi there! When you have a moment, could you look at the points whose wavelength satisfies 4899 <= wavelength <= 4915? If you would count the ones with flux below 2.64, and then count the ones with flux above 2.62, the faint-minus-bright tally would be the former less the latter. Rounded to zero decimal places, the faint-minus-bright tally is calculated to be -6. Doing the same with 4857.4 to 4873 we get 9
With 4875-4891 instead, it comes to 6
